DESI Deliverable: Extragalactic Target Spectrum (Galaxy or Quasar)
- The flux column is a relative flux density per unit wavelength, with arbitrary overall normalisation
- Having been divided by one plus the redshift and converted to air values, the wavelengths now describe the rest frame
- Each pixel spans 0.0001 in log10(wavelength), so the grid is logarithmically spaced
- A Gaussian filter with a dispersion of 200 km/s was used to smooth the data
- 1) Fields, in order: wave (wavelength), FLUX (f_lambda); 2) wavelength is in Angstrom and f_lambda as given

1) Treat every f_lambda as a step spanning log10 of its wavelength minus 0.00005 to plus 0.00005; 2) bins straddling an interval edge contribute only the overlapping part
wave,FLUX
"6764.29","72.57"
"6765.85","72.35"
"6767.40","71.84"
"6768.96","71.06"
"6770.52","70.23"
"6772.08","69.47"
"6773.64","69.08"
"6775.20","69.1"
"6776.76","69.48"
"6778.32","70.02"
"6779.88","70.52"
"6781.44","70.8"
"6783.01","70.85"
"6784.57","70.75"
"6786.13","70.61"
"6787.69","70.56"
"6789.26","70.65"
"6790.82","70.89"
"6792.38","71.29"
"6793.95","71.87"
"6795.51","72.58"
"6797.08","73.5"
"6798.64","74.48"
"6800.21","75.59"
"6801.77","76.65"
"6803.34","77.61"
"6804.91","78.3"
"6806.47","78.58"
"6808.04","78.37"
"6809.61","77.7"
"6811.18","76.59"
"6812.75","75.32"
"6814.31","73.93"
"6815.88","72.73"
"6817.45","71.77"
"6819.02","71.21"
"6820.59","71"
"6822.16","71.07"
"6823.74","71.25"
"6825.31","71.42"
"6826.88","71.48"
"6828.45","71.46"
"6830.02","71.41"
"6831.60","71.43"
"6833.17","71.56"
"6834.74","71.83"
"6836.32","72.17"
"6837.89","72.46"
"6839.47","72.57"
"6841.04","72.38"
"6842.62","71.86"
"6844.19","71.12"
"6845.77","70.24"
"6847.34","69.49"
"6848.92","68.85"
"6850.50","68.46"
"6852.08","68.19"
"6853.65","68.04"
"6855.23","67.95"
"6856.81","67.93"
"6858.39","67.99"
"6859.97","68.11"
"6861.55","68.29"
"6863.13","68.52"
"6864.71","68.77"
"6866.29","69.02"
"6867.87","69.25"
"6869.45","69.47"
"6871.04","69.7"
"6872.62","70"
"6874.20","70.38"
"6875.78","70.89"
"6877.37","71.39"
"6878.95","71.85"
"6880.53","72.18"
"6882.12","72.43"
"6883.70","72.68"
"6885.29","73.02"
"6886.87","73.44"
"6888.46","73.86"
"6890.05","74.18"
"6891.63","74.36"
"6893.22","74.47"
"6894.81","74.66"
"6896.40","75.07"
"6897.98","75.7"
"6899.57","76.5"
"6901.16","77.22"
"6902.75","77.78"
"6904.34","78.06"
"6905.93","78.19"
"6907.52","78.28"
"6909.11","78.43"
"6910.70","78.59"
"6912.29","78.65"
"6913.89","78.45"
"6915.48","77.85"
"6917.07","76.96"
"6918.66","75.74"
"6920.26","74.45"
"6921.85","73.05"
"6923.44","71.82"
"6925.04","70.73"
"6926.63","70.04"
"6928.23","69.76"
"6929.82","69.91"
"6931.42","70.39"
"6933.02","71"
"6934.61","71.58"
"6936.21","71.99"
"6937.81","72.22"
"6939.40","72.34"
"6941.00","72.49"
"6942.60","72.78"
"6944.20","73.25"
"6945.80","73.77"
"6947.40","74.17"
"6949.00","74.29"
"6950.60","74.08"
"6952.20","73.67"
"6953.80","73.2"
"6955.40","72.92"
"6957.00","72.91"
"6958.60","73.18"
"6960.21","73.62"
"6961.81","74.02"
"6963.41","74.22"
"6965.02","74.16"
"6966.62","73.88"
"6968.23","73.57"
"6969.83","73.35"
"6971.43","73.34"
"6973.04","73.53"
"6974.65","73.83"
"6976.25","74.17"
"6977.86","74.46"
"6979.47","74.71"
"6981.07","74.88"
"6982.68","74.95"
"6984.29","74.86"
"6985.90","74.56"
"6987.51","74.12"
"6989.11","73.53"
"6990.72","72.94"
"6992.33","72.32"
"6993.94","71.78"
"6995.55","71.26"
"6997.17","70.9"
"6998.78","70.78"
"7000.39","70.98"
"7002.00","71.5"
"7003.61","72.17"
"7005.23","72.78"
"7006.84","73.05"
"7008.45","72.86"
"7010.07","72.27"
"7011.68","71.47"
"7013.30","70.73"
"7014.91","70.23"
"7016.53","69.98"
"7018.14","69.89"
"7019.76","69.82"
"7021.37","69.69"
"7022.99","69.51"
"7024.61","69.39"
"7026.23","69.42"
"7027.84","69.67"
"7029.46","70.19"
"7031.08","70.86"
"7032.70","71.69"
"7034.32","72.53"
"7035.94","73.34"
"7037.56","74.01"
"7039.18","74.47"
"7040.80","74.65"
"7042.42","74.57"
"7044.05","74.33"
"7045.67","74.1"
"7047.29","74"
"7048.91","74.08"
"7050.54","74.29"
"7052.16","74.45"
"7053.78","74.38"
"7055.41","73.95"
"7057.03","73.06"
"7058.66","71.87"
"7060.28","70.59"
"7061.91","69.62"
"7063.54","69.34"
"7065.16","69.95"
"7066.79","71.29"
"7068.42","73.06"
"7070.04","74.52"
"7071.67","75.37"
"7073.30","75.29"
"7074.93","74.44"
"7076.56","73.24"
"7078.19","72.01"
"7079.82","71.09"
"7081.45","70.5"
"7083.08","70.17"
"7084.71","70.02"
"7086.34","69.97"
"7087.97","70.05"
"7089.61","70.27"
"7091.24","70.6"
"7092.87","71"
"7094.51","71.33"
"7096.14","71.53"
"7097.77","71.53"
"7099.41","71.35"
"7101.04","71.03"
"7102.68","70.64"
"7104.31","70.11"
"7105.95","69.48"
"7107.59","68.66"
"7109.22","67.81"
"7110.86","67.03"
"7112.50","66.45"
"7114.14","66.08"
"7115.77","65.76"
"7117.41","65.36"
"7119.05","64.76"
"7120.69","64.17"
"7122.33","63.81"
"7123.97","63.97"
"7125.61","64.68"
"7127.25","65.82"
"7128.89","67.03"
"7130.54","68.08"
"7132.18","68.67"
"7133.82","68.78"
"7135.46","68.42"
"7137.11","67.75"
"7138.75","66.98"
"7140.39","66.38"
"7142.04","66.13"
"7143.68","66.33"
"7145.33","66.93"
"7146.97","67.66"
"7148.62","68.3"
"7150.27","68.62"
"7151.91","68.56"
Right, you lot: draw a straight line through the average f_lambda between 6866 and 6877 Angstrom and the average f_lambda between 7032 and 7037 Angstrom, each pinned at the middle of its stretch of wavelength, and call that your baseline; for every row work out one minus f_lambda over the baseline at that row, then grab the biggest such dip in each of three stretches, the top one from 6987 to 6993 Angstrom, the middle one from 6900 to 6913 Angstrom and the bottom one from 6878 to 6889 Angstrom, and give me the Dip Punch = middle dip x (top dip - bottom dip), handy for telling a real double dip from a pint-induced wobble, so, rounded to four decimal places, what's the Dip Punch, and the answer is -0.0020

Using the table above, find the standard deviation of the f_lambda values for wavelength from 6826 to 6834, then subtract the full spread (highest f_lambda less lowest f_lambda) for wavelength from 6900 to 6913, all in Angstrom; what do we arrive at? -1.4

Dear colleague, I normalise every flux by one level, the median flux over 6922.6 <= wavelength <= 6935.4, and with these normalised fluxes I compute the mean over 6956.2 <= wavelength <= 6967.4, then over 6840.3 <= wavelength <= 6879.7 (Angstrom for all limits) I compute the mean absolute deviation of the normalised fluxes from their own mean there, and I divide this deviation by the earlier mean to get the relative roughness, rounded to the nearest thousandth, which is 0.016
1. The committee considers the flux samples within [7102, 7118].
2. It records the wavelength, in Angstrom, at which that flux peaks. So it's 7102.68 Angstrom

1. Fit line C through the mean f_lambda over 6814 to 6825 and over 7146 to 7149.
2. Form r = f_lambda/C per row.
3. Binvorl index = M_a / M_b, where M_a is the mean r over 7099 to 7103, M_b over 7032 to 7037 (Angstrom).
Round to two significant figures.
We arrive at 0.99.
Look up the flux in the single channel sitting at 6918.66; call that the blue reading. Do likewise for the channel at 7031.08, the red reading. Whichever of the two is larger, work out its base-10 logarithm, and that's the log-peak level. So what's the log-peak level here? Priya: 1.88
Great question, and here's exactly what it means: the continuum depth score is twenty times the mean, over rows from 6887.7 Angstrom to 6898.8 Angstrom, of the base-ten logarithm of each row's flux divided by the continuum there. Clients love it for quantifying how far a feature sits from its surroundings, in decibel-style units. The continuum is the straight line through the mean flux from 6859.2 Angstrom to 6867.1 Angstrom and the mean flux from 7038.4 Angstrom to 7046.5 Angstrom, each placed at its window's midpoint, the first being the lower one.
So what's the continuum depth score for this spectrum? 0.61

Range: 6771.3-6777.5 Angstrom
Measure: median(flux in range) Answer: 69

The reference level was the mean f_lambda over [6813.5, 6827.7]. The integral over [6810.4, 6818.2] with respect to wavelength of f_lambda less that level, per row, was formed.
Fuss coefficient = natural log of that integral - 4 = -1.1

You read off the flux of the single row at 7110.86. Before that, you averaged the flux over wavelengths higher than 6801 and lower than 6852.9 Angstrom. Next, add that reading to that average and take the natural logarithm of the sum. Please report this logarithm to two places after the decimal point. 4.94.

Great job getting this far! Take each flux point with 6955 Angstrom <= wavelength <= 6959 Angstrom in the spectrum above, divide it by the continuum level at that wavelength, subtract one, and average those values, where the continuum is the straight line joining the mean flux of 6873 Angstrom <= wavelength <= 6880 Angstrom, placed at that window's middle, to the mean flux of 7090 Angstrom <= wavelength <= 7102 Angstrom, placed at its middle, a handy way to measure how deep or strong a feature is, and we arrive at 0.026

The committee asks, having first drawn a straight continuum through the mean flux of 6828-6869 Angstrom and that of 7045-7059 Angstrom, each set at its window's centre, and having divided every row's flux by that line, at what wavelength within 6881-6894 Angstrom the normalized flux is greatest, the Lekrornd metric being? 6893.22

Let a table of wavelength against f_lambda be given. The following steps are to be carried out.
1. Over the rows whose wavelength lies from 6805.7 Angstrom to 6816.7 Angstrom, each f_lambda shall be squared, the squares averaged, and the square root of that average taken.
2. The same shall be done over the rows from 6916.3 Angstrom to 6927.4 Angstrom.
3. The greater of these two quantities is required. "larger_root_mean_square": 76.2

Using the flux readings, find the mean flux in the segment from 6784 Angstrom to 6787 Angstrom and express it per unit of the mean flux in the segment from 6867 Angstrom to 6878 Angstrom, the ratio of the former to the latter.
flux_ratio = 1.01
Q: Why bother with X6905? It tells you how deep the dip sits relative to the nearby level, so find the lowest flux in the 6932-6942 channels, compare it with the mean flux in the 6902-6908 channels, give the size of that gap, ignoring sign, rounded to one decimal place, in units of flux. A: 7.1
